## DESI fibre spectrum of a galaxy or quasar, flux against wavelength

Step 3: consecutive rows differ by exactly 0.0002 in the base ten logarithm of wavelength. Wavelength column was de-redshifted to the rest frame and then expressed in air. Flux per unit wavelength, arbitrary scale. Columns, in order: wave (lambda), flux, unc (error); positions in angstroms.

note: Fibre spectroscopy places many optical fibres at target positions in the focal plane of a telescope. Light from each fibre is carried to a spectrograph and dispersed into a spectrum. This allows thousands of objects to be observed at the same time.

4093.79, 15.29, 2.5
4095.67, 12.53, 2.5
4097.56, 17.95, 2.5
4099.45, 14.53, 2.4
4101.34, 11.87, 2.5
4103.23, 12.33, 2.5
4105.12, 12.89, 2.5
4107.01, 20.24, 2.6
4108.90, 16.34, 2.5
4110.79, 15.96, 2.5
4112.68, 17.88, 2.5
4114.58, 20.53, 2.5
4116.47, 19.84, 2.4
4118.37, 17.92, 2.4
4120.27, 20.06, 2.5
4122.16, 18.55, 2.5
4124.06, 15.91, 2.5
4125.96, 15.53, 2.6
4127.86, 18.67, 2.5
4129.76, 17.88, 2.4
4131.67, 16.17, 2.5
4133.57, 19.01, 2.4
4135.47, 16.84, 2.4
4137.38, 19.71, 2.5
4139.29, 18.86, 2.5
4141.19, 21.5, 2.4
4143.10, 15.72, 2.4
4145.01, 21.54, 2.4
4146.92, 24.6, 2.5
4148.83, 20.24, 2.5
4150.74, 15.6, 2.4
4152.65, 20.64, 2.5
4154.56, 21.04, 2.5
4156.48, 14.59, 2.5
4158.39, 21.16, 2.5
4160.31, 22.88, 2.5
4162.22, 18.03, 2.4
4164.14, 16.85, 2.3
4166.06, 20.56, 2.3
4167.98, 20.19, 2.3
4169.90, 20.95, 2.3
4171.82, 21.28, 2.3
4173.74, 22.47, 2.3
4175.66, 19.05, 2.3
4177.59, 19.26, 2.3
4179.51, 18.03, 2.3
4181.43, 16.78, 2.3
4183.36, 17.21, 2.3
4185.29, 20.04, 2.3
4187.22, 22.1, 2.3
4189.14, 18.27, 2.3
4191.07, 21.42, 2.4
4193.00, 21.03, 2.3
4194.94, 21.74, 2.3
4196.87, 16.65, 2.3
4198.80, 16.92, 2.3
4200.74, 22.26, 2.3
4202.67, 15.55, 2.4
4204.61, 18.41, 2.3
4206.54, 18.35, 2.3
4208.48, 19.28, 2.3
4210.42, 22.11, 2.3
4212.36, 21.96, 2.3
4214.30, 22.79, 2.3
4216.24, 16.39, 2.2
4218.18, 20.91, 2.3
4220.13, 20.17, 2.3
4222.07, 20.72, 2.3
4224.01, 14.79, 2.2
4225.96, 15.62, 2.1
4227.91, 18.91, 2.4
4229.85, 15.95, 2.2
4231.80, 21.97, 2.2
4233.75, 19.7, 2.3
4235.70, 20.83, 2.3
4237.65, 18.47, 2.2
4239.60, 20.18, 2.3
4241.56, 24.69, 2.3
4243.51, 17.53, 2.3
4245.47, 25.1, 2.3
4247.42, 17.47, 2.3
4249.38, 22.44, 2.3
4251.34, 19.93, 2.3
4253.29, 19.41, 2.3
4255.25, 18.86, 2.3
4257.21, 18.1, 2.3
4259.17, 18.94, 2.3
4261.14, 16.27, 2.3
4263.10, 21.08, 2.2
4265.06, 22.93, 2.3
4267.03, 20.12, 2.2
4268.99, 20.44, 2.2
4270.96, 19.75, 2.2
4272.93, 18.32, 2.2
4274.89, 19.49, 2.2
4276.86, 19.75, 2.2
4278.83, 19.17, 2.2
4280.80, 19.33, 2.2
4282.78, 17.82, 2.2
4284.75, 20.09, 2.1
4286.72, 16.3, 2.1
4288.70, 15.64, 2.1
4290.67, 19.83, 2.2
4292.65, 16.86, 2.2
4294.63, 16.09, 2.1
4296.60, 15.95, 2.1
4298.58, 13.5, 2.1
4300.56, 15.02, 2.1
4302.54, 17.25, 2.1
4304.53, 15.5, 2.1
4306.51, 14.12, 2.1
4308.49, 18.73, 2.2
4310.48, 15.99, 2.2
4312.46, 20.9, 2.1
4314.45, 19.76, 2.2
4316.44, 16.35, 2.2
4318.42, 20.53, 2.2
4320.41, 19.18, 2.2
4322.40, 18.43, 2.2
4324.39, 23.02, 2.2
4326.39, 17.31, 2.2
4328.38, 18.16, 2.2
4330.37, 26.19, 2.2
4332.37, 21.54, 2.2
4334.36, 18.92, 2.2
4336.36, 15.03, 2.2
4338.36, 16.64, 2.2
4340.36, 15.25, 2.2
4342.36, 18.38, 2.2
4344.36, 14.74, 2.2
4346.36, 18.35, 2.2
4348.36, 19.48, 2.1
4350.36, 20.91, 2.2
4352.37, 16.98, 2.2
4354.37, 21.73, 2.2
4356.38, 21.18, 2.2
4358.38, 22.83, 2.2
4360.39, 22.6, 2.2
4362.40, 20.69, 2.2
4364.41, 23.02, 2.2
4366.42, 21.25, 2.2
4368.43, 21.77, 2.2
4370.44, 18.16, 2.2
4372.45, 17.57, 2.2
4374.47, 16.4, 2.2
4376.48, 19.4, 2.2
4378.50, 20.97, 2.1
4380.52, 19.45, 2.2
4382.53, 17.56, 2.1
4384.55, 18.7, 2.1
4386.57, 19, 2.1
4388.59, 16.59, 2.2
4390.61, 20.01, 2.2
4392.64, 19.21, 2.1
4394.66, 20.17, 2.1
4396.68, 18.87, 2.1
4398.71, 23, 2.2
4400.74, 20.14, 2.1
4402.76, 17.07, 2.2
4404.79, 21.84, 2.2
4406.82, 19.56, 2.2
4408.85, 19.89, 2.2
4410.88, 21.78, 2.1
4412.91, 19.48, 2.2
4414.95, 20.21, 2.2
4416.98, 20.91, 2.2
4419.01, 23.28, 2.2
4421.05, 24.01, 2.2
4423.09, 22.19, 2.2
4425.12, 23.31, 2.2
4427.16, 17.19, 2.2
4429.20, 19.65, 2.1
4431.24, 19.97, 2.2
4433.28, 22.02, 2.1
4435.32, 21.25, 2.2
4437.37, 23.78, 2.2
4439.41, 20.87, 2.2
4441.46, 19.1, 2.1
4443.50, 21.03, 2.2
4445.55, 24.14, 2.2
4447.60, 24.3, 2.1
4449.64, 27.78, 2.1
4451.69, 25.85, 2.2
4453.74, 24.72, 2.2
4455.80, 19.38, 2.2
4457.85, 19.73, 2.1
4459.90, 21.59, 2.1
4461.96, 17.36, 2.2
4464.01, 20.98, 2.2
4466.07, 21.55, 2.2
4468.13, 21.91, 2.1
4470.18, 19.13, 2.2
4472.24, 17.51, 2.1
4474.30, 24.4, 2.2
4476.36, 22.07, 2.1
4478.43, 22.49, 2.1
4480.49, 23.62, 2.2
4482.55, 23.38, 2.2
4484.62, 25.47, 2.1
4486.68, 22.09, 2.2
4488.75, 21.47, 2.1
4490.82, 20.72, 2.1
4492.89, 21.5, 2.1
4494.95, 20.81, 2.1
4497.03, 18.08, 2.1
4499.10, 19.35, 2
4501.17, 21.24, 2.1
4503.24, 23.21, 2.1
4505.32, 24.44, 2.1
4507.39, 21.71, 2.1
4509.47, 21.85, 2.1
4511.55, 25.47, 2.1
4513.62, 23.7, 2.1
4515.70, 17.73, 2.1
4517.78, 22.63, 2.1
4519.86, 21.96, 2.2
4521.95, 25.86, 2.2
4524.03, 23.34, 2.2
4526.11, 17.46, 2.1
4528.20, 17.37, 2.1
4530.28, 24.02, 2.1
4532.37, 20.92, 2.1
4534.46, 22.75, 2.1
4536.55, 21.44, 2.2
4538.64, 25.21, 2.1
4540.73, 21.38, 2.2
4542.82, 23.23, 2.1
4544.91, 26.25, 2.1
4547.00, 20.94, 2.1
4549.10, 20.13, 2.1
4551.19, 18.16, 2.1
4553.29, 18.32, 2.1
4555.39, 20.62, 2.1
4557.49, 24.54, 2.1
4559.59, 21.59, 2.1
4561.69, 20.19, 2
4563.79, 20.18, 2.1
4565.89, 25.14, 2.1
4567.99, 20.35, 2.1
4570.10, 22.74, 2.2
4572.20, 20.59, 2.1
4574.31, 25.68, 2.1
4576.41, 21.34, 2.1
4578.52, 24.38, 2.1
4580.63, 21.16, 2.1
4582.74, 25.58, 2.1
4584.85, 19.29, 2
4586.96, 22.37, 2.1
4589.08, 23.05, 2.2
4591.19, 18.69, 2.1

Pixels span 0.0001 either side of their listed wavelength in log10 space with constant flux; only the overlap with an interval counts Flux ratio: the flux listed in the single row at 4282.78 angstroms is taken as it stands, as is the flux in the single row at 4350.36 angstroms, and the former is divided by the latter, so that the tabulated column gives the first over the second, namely 0.85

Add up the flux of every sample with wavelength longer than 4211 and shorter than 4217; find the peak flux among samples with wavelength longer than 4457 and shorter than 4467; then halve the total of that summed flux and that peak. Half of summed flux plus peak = 41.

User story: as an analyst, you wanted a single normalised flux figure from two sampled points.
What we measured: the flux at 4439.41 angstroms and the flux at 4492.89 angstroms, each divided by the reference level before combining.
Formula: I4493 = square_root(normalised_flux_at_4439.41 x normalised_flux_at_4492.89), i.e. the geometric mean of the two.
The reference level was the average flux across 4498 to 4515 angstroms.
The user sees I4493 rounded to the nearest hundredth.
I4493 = 0.94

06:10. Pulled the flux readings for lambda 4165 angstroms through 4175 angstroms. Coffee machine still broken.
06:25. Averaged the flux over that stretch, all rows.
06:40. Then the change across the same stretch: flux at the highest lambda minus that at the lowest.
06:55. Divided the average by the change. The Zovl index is 11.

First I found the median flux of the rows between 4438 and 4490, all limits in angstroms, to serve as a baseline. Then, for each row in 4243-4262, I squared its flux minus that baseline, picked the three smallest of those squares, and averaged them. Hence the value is 3.48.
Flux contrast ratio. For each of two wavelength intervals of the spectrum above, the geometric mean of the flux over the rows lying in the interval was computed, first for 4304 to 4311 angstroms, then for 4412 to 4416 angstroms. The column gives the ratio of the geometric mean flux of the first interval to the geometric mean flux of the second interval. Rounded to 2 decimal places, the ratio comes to 0.81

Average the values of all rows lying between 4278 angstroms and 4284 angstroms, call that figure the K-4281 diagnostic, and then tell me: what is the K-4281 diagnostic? 18.8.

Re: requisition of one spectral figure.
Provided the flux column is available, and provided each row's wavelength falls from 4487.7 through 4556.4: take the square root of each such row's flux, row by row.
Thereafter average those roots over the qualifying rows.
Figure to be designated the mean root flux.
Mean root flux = 4.64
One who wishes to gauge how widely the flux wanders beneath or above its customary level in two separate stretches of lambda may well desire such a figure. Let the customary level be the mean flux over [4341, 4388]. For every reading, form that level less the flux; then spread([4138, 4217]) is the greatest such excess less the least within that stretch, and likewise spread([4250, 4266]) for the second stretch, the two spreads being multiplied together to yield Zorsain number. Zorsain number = 67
